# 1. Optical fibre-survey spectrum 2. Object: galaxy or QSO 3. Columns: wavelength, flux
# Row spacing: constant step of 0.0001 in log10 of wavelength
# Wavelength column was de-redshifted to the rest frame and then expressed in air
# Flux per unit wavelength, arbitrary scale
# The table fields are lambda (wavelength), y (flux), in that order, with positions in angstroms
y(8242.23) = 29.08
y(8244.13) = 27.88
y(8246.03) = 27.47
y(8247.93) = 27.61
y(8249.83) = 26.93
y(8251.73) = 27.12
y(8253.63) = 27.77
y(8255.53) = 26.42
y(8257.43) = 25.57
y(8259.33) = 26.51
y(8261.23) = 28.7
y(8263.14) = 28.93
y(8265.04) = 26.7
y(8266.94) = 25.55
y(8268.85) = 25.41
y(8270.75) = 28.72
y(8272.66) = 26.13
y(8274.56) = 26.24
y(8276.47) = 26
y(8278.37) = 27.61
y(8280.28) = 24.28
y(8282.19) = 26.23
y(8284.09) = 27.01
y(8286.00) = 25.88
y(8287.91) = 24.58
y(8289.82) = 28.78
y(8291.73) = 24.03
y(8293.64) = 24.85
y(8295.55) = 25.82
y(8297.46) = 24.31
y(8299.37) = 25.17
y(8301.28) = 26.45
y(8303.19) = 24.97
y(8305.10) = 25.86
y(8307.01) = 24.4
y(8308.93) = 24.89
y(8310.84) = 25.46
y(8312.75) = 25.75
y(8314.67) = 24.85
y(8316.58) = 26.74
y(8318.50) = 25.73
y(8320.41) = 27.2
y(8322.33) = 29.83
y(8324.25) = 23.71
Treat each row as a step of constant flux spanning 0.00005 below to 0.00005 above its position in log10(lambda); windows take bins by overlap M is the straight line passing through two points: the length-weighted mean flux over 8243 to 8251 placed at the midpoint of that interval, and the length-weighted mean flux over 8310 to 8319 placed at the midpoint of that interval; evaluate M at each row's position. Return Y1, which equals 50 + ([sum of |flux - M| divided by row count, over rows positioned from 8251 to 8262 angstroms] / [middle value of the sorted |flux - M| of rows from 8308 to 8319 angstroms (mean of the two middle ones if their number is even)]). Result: 51.5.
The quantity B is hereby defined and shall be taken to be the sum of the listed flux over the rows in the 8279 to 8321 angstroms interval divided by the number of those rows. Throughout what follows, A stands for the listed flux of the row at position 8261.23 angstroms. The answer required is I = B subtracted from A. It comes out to 3.1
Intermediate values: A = 28.7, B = 25.6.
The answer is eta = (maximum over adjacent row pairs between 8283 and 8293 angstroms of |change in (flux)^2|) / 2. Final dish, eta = 125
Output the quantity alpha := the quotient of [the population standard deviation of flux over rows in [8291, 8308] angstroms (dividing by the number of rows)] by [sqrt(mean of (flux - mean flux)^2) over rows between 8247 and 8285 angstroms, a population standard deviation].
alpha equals 0.7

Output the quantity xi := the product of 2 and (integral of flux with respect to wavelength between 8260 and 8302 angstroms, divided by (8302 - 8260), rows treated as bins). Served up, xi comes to 52.5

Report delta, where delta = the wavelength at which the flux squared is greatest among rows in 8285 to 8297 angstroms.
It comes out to 8289.82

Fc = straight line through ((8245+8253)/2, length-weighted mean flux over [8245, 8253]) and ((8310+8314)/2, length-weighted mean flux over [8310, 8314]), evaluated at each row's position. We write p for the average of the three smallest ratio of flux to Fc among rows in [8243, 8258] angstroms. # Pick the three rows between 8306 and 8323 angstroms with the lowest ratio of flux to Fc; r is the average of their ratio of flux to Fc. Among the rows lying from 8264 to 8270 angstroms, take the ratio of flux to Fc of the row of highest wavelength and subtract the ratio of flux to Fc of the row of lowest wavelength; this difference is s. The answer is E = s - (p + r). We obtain -1.98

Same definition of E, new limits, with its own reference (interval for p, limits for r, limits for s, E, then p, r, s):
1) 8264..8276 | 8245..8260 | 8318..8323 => -1.76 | 0.961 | 0.967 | 0.167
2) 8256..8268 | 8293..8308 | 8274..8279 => -1.85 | 0.960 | 0.947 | 0.056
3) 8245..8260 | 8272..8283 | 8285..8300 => -1.94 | 0.967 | 0.960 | -0.013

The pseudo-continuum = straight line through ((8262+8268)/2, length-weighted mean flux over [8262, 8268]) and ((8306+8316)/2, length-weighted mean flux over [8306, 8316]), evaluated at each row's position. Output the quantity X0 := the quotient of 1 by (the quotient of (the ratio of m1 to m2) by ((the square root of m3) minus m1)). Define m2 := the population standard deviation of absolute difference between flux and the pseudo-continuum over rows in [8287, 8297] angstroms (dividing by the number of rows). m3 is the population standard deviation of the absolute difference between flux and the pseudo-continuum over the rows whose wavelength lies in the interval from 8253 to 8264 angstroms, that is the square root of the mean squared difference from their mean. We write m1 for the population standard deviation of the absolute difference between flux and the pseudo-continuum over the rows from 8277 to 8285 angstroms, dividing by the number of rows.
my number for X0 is 0.02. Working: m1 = 0.7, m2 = 0.9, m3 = 0.6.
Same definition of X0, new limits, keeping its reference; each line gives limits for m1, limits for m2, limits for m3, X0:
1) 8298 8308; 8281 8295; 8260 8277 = 2.28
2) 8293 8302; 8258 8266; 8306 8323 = 0.93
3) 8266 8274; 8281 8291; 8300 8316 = 0.08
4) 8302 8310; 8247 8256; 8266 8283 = 0.91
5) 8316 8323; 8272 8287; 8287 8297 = -0.24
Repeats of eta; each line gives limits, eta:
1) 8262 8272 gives 90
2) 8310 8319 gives 49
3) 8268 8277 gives 90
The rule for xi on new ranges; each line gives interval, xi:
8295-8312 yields 50.5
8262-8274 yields 53.8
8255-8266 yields 54.3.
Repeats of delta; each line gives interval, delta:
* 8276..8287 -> 8278.37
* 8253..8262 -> 8261.23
